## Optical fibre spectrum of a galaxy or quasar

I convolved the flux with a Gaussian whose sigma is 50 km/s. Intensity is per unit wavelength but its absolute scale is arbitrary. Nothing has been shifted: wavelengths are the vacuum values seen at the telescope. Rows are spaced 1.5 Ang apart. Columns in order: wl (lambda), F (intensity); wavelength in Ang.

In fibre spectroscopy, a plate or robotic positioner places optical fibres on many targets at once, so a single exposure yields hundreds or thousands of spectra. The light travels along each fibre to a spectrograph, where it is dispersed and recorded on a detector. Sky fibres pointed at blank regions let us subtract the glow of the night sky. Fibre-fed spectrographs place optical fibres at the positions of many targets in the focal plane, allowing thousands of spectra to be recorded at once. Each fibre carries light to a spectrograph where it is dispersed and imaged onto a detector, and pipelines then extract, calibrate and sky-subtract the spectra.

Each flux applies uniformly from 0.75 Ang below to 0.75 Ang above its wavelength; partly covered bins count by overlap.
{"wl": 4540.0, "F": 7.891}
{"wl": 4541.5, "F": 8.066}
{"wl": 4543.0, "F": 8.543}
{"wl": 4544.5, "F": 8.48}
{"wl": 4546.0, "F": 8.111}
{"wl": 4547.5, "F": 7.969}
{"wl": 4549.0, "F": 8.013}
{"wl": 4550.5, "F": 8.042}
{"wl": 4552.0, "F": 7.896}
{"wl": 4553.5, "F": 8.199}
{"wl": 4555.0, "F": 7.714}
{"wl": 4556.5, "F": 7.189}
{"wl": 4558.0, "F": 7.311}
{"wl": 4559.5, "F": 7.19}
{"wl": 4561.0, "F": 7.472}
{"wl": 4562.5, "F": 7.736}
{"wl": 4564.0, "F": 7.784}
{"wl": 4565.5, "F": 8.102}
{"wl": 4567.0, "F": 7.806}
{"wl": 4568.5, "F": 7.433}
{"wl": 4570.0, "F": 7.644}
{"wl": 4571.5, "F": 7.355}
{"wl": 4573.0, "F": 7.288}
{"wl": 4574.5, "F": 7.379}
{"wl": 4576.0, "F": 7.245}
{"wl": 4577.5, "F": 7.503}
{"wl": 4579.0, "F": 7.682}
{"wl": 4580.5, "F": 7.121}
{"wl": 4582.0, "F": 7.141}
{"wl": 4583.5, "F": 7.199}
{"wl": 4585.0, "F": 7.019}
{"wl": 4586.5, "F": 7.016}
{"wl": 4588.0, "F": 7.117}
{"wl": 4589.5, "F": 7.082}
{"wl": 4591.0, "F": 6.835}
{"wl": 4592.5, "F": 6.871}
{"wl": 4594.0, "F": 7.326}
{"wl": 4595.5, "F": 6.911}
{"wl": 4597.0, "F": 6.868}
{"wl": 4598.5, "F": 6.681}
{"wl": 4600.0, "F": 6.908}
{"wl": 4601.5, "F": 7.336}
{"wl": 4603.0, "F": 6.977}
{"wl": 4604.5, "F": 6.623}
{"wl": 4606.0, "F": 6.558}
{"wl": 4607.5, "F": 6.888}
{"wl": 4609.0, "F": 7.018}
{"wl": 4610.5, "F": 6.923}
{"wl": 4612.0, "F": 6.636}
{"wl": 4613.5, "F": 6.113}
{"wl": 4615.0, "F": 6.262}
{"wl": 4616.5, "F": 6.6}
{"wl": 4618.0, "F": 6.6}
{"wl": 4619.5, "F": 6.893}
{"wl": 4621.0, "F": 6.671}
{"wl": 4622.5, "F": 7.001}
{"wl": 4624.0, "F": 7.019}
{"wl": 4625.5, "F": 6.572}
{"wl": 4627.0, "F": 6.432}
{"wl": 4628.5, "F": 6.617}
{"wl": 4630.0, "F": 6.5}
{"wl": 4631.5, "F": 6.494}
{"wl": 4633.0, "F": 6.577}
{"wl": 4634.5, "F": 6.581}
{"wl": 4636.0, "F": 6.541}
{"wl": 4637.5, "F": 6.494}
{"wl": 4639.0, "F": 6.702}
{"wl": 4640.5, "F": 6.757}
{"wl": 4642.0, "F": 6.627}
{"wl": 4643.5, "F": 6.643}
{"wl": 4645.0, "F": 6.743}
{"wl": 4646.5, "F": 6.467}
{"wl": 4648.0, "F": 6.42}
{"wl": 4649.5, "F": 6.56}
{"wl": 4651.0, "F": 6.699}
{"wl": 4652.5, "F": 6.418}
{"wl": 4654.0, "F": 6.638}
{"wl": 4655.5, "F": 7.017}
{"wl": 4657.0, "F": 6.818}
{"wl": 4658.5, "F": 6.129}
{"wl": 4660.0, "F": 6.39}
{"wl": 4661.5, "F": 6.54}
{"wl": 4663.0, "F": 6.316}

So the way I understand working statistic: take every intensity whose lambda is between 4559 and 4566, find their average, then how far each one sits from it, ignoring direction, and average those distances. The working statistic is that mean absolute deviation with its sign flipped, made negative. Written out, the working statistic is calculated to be -0.26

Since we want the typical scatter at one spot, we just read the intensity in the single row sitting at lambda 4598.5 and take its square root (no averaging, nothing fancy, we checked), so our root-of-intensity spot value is 2.58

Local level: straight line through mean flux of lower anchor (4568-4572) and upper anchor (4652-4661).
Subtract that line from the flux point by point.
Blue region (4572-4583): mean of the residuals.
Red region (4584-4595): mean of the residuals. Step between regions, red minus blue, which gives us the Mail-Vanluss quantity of -0.17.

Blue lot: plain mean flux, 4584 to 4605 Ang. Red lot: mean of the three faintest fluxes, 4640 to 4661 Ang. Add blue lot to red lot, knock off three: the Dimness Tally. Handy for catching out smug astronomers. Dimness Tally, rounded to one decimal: 10.3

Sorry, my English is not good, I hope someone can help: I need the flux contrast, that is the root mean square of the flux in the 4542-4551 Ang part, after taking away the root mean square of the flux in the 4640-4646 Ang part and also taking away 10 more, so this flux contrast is -8.50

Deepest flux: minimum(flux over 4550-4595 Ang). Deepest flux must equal 6.835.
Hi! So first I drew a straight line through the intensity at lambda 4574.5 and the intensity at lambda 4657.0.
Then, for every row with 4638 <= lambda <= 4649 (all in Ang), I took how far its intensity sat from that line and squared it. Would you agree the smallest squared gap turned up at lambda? 4645.0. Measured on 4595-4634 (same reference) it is 4624.0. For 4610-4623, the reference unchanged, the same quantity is 4622.5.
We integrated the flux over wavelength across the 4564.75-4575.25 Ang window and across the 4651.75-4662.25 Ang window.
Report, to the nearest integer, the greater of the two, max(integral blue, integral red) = 80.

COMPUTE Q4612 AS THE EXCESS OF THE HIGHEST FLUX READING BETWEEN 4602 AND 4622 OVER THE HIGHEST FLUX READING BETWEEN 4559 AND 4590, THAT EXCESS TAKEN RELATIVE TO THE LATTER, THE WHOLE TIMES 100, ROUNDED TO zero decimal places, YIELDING -13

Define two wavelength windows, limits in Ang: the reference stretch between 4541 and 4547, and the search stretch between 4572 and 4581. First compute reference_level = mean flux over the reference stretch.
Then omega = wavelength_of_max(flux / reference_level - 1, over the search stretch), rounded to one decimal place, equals 4579.0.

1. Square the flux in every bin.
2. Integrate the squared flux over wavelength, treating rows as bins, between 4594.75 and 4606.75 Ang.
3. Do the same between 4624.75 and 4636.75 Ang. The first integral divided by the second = 1.10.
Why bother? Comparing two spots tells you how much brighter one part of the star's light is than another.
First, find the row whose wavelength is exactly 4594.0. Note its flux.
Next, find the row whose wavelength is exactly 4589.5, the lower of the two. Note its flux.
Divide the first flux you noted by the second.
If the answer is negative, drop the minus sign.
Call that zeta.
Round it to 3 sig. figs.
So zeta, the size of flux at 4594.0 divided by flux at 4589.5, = 1.03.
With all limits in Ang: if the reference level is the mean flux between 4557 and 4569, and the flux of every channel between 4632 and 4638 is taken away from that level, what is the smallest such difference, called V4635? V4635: 1.0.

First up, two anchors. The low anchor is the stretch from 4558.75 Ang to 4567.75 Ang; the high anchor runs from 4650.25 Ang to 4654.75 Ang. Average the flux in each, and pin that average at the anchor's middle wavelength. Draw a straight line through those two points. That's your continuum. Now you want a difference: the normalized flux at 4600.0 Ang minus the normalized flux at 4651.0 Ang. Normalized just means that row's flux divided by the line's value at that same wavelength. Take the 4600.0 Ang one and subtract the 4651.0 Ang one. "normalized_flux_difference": -0.059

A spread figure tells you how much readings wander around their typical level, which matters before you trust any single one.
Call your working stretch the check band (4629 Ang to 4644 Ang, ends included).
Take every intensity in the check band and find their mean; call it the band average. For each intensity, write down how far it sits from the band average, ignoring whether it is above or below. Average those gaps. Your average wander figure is 0.073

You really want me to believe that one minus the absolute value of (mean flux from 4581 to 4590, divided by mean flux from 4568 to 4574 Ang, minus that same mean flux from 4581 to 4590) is -5.14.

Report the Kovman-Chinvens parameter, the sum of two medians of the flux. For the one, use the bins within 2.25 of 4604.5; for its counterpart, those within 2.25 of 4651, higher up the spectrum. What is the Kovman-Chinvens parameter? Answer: 13.2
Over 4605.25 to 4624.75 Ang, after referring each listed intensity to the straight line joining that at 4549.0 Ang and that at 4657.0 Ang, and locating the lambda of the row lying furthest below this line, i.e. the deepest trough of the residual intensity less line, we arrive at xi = 4613.5 Ang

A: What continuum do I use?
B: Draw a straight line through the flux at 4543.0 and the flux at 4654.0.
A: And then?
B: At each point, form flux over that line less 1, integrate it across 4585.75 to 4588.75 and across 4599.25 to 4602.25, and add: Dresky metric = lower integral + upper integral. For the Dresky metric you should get -0.45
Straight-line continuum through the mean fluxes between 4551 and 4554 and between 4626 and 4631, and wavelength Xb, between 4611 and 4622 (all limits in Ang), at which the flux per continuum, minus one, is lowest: 4613.5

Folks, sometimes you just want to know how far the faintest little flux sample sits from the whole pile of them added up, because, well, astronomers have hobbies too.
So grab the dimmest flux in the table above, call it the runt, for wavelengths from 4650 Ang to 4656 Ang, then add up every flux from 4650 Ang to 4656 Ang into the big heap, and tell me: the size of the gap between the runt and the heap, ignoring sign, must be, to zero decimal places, 20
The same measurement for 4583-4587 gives 14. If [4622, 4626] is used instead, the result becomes 14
